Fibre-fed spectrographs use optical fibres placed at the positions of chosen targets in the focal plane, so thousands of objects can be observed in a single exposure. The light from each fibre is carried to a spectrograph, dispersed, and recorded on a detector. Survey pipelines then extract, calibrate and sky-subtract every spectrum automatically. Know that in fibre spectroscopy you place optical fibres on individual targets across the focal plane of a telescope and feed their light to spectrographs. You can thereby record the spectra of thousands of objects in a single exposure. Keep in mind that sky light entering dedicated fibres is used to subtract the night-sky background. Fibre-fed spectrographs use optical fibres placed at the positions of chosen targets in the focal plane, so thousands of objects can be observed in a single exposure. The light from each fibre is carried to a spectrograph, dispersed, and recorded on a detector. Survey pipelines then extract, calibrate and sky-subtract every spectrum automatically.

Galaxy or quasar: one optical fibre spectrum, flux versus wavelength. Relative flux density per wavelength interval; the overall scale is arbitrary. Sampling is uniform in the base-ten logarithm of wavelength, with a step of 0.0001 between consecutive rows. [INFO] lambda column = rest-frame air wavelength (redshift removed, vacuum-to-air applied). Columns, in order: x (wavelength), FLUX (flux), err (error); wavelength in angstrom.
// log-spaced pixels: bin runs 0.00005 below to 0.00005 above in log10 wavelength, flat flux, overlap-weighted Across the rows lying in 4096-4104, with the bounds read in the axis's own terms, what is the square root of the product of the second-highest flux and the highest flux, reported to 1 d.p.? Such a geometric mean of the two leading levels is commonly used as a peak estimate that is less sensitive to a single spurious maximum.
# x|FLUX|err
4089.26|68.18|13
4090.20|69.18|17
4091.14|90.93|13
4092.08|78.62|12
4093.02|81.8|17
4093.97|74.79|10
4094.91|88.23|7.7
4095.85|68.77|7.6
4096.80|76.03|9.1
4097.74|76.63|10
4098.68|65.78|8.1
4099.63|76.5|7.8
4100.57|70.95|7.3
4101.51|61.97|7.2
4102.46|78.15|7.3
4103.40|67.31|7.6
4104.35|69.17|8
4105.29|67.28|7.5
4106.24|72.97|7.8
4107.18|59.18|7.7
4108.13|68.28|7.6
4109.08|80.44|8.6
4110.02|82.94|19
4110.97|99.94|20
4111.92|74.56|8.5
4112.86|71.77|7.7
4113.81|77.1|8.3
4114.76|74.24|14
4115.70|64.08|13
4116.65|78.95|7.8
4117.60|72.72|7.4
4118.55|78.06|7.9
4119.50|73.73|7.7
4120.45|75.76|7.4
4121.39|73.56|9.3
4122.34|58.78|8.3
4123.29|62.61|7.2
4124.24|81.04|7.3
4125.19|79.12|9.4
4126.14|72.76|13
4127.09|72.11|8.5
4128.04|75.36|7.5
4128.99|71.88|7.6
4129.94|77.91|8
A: 77.4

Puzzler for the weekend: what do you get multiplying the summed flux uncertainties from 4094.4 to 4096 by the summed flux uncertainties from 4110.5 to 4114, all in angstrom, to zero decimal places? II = 681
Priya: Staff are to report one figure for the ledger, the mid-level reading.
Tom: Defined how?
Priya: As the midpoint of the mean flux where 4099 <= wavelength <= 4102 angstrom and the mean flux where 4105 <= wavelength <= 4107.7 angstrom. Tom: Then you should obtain 68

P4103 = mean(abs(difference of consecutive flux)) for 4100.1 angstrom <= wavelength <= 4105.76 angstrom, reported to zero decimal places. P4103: 8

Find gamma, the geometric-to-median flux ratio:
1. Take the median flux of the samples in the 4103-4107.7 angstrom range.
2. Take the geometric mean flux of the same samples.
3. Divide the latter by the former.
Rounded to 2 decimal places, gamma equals 1.00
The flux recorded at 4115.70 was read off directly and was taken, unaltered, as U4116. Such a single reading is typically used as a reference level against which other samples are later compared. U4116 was 64.08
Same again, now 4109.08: 80.44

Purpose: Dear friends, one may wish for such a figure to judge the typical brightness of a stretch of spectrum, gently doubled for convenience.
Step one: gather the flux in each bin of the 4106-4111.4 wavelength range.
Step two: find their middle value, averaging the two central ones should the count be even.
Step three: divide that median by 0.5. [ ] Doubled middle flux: 153.4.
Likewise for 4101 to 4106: 134.6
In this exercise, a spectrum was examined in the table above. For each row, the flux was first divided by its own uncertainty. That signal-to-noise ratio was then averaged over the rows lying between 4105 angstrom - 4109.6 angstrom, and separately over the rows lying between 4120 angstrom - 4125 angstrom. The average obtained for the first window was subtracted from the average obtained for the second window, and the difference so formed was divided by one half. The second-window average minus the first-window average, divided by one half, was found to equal 0.3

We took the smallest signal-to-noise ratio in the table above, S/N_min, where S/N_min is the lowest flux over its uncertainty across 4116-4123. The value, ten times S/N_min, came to 71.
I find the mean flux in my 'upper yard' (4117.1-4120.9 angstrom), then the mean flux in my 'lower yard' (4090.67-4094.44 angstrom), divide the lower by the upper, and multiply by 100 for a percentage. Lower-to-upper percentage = 109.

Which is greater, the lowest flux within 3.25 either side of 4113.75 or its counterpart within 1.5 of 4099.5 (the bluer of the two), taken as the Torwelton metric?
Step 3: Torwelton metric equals 66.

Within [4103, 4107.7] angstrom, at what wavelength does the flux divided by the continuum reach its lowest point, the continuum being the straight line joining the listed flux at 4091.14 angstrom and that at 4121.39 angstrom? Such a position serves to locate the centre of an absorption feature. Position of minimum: 4107.18 angstrom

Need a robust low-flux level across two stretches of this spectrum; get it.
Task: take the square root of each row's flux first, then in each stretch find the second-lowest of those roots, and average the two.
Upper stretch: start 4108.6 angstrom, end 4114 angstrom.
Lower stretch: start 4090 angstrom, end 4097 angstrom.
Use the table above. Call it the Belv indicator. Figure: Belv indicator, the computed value 8.48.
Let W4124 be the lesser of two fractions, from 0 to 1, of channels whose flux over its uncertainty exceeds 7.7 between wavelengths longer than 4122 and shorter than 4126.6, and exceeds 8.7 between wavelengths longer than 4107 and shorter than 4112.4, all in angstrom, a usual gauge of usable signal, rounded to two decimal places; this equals 0.50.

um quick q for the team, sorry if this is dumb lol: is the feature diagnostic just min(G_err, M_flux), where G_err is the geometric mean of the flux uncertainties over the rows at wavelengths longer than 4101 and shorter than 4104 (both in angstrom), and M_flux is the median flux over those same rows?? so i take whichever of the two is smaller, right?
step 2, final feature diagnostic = 7.4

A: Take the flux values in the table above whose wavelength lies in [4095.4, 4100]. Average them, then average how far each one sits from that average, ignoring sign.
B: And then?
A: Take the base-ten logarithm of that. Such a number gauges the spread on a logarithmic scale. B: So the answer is 0.64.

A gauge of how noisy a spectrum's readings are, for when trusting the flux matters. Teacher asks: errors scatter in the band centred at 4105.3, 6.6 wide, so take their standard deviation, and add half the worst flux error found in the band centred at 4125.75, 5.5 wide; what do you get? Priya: 6.7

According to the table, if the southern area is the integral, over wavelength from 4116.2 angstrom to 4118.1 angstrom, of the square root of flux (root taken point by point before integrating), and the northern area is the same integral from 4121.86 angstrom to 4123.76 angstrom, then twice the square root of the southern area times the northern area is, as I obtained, 31.3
